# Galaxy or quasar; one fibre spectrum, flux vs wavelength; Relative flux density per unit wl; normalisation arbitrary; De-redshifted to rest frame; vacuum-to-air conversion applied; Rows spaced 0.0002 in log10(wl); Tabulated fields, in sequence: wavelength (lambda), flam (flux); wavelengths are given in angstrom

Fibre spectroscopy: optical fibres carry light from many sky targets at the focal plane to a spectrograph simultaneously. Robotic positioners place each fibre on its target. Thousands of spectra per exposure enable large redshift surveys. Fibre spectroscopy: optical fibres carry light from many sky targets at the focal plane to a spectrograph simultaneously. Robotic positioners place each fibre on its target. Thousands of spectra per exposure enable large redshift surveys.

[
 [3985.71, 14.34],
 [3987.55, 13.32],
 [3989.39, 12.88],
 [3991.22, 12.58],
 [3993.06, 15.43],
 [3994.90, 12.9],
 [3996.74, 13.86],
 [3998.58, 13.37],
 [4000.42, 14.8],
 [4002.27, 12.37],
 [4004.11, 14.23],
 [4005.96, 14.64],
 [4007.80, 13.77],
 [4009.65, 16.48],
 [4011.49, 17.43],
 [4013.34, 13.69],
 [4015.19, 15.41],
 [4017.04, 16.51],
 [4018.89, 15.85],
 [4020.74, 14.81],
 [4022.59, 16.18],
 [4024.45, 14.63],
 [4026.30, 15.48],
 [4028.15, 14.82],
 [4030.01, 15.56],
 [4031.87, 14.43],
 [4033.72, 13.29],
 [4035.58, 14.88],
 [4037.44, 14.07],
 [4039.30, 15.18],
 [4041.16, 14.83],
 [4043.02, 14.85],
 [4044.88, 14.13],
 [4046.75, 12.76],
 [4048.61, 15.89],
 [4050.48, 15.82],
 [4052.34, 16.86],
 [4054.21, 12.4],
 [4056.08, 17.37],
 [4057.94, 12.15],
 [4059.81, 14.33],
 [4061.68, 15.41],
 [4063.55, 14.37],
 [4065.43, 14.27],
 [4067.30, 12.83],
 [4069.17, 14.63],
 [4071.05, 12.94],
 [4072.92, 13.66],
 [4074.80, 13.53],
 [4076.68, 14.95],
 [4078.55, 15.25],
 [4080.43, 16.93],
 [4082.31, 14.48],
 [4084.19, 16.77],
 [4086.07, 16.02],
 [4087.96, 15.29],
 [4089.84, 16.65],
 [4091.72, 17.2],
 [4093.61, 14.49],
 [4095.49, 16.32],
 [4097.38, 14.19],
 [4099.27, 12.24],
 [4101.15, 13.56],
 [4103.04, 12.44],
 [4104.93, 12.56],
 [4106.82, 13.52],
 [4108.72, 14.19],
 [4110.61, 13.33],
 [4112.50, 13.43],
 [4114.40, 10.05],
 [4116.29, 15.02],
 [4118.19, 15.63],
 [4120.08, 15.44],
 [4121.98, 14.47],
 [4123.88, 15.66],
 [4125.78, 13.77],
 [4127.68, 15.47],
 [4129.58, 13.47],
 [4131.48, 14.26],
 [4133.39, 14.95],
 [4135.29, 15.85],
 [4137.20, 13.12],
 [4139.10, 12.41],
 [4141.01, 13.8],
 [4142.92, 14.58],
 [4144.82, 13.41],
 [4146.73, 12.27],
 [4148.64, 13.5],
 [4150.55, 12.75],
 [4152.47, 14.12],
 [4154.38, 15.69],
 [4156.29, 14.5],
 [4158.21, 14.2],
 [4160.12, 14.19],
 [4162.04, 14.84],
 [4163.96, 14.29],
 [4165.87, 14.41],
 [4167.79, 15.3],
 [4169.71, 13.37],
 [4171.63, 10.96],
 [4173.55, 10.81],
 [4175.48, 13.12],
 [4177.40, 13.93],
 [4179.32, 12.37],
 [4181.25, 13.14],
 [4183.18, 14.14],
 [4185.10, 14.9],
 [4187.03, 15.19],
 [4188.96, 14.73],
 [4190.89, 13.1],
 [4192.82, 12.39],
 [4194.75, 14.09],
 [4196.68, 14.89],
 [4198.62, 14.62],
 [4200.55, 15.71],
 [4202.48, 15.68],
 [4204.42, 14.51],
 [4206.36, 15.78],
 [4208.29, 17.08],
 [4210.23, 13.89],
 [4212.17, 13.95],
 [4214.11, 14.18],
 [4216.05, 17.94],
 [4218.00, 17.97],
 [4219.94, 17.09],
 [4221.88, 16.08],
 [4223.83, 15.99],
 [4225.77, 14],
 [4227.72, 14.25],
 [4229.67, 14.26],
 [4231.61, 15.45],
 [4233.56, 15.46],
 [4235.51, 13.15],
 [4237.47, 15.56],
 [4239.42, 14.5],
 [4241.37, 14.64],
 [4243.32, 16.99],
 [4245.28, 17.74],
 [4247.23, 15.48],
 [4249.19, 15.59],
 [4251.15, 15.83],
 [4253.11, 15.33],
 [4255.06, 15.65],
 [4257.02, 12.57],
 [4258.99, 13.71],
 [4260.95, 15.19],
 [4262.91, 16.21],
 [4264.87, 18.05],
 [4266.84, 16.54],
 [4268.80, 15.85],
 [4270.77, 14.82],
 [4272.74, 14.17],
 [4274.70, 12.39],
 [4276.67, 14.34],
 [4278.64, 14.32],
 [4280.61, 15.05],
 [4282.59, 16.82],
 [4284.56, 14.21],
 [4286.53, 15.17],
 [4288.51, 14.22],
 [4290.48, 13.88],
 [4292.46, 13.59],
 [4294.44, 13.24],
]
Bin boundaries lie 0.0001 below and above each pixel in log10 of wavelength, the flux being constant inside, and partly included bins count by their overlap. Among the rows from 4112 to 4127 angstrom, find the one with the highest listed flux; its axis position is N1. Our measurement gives 4123.88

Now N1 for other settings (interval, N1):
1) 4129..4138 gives 4135.29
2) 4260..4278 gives 4264.87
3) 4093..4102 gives 4095.49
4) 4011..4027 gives 4011.49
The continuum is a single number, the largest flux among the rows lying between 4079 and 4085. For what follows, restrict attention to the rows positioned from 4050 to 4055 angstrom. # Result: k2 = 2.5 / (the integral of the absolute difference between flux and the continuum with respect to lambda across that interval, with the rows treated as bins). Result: 0.3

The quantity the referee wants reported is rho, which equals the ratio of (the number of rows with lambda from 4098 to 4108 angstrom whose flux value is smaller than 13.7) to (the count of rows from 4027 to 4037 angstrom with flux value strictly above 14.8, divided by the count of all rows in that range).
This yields 8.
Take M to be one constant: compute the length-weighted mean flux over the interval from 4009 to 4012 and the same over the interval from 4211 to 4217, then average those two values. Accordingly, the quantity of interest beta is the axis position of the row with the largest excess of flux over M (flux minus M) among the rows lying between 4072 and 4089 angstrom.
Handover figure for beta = 4080.43 angstrom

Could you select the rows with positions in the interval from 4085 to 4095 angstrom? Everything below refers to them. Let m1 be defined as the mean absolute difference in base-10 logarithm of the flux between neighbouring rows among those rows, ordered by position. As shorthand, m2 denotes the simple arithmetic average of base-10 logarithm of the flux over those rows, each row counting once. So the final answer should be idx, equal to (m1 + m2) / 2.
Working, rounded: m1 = 0.036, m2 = 1.20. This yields 0.619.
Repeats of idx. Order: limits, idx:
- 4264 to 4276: 0.607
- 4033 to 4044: 0.592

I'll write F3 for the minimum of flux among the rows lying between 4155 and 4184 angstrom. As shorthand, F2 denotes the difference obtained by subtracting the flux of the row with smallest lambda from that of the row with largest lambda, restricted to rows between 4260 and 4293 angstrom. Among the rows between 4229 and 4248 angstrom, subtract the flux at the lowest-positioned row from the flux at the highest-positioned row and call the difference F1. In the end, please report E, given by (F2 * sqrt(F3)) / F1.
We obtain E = -4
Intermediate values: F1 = 1.2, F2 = -1.6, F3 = 10.81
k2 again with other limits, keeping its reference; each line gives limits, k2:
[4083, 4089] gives 0.4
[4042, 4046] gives 0.2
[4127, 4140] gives 0.1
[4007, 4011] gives 0.4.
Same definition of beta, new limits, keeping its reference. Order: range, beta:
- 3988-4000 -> 3993.06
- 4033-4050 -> 4048.61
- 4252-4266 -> 4264.87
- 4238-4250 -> 4245.28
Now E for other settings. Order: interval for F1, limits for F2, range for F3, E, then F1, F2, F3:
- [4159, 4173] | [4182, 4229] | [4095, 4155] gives 0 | -3.2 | 0.1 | 10.05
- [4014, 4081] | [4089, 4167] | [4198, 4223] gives -5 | 1.5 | -2.2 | 13.89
